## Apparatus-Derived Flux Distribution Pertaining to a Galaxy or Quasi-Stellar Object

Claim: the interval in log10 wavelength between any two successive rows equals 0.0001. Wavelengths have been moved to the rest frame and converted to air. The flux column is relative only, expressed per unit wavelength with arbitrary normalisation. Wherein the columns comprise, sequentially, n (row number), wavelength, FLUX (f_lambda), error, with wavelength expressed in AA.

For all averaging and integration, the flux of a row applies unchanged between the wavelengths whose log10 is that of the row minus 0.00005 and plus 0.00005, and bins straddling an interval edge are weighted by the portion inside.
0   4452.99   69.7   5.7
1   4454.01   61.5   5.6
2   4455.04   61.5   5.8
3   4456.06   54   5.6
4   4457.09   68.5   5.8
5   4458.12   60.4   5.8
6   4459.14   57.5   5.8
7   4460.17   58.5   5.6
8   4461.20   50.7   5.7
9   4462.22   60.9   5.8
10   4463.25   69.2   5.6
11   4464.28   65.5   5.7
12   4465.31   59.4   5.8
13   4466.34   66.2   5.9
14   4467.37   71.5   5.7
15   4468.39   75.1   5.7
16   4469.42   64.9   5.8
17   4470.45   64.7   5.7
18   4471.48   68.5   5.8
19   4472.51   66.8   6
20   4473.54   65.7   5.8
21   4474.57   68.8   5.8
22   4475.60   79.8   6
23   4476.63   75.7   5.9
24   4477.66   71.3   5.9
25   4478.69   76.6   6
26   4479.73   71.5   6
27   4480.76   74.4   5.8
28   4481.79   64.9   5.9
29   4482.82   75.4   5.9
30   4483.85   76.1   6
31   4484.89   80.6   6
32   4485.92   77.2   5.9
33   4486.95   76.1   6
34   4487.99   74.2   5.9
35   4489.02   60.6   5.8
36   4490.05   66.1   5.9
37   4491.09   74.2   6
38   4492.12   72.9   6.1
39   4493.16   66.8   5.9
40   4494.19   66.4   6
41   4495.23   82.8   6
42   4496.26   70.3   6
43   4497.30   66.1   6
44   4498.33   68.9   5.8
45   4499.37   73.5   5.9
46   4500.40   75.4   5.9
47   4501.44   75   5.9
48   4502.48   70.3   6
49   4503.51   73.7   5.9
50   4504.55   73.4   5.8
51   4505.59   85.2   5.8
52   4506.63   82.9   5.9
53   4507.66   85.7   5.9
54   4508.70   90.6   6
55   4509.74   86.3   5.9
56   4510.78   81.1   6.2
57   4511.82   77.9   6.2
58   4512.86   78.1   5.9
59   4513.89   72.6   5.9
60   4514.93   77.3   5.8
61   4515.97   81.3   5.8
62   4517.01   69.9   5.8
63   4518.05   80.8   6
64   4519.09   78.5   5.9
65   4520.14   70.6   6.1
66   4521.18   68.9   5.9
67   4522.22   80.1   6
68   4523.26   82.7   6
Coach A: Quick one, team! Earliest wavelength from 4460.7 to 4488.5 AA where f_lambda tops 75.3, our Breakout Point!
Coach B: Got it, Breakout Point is 4475.60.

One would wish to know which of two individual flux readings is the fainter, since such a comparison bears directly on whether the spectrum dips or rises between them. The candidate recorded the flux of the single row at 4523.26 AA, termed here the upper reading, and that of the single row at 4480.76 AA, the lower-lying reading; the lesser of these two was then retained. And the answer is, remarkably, 74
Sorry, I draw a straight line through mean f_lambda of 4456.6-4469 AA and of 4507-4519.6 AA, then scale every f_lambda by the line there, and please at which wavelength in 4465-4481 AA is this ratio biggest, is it 4475.60 AA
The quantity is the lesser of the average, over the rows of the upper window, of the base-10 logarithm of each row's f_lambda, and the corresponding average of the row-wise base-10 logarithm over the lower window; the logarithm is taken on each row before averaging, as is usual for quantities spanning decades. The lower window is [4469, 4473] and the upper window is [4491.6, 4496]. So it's 1.82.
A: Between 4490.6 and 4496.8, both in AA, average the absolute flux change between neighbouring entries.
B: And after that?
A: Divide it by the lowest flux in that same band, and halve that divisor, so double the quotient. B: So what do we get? 0.22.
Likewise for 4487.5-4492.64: 0.24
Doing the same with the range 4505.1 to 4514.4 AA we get 0.10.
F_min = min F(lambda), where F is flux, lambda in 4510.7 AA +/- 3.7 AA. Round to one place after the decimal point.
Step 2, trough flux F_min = 72.6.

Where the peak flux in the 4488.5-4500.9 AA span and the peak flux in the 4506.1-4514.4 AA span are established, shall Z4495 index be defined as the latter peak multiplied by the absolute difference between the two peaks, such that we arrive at 707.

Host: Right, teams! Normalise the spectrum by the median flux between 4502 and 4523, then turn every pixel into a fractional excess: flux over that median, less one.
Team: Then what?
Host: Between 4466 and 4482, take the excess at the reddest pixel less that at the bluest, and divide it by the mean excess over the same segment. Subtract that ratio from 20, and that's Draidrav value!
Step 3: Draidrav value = 20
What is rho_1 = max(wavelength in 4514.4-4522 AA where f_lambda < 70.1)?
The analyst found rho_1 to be 4521.18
